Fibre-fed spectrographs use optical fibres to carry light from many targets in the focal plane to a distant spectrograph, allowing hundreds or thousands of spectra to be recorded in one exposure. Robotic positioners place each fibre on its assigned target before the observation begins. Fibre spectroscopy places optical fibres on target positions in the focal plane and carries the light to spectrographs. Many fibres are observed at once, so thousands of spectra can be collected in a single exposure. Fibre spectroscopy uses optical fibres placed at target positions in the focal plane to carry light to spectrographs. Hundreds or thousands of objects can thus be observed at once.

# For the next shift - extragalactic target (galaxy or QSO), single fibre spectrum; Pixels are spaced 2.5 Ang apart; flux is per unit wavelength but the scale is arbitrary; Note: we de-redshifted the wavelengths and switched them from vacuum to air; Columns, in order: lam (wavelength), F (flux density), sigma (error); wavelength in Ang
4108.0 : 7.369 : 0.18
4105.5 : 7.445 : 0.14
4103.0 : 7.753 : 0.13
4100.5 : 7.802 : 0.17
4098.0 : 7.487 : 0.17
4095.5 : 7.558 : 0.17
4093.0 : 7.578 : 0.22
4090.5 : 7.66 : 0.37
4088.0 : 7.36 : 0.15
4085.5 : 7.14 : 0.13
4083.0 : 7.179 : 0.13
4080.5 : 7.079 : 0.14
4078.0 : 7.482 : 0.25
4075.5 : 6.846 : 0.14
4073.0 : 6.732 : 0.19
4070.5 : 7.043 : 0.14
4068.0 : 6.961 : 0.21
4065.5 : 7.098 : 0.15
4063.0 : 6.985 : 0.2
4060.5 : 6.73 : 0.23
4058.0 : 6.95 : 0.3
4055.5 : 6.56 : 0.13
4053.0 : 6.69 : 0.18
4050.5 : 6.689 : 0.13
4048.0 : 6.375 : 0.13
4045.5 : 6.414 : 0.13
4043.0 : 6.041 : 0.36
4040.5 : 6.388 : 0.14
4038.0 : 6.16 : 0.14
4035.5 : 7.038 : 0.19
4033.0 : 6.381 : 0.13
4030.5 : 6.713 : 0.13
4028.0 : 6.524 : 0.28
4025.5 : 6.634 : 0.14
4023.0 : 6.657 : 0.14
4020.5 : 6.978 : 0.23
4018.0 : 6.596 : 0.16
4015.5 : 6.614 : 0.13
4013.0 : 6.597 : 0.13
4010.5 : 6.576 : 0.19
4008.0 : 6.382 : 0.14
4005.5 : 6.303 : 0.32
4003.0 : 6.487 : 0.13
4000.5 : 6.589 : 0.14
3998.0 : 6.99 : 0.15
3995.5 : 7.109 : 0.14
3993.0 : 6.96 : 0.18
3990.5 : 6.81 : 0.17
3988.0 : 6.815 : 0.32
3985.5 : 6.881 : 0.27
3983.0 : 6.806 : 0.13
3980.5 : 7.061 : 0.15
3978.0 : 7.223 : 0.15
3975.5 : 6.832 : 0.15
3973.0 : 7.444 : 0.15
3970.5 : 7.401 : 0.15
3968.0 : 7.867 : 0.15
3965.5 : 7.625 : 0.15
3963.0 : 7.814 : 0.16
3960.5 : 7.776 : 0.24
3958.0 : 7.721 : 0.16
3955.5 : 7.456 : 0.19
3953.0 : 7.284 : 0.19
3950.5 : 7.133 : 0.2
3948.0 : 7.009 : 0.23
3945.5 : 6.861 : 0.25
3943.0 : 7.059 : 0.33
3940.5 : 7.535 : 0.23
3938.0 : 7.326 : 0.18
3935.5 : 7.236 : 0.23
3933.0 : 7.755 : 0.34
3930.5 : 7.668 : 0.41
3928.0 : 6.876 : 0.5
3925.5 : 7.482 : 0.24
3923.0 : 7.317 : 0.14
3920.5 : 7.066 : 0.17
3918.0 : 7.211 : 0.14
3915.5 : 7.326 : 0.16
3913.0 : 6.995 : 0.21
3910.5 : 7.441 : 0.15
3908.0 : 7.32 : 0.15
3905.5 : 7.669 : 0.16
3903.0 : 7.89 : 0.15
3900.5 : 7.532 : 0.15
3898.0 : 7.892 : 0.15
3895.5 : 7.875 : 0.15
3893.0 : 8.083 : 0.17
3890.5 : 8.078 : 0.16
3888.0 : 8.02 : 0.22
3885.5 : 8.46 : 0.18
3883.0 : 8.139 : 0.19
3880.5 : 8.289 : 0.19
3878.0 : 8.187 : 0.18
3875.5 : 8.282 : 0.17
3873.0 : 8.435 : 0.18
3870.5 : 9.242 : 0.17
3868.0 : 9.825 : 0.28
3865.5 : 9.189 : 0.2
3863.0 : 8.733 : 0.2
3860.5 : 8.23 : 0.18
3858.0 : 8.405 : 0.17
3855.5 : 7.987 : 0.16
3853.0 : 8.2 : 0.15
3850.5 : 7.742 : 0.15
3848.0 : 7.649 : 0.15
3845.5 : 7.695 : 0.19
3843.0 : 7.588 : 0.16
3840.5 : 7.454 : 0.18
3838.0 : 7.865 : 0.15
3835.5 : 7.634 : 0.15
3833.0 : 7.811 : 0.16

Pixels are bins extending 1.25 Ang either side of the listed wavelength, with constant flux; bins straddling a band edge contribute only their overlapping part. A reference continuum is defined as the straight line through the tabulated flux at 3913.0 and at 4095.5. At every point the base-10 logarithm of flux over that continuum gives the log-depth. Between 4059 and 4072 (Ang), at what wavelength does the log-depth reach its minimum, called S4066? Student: 4060.5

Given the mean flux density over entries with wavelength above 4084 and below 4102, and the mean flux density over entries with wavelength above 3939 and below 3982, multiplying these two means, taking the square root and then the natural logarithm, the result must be 2.01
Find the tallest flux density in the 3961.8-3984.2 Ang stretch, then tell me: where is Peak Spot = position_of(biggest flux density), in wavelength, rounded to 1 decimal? 3968.0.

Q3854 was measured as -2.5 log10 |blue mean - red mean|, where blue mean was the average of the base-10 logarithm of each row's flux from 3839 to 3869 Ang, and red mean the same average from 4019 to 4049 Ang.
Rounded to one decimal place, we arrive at 2.5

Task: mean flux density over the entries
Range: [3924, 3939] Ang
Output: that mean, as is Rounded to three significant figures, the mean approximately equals 7.39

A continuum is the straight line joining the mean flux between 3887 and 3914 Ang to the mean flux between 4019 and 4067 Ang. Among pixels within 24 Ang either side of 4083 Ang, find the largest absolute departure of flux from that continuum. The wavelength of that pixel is 4100.5 Ang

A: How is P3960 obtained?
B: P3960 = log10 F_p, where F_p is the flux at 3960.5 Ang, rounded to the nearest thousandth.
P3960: 0.891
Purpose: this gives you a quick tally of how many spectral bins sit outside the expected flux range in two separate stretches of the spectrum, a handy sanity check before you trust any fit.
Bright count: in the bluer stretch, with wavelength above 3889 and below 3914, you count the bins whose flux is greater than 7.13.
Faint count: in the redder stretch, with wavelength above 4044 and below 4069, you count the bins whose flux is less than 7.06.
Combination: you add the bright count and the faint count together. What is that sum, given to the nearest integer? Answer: 18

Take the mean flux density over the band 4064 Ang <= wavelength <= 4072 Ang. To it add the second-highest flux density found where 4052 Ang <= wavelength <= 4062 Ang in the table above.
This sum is 13.8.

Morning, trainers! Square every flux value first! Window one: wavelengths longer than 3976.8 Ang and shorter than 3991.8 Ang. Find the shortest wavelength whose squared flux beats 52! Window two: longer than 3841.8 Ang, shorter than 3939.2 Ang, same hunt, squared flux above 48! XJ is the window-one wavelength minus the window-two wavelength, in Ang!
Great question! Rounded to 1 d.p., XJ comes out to 135.0 Ang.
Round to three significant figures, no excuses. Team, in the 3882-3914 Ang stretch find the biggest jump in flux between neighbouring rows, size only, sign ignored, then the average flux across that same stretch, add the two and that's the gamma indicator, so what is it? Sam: 8.25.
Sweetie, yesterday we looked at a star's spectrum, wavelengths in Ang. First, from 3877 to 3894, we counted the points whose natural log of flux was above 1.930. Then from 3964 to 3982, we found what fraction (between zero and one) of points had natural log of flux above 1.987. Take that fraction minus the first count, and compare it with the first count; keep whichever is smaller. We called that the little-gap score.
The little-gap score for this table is -6.4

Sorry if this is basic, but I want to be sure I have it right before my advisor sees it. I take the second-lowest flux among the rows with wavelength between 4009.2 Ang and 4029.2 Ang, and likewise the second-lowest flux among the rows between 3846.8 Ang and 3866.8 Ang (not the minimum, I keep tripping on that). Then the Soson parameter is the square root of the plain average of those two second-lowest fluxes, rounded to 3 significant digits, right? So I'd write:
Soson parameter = 2.68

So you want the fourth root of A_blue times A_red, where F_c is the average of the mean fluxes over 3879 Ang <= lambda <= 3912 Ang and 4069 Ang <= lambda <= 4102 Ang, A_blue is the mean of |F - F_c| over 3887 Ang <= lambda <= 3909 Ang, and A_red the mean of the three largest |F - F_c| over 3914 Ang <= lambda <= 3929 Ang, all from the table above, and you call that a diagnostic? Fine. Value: 0.63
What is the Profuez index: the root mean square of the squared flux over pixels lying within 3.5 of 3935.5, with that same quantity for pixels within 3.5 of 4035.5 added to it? 99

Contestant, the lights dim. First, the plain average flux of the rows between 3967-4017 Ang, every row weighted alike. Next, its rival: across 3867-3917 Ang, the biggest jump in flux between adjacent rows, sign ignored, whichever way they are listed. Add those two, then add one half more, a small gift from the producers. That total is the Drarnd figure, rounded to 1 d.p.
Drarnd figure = 8.2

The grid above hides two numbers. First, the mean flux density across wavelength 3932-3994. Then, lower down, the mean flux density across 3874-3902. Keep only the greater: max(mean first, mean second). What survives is 8.1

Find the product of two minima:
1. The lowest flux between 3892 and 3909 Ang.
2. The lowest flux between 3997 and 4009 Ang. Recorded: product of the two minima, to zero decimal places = 46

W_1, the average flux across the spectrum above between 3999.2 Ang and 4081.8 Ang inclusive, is 6.7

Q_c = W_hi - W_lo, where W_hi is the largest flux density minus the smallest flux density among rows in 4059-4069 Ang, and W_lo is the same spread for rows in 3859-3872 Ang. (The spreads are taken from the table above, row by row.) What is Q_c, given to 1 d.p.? -1.2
